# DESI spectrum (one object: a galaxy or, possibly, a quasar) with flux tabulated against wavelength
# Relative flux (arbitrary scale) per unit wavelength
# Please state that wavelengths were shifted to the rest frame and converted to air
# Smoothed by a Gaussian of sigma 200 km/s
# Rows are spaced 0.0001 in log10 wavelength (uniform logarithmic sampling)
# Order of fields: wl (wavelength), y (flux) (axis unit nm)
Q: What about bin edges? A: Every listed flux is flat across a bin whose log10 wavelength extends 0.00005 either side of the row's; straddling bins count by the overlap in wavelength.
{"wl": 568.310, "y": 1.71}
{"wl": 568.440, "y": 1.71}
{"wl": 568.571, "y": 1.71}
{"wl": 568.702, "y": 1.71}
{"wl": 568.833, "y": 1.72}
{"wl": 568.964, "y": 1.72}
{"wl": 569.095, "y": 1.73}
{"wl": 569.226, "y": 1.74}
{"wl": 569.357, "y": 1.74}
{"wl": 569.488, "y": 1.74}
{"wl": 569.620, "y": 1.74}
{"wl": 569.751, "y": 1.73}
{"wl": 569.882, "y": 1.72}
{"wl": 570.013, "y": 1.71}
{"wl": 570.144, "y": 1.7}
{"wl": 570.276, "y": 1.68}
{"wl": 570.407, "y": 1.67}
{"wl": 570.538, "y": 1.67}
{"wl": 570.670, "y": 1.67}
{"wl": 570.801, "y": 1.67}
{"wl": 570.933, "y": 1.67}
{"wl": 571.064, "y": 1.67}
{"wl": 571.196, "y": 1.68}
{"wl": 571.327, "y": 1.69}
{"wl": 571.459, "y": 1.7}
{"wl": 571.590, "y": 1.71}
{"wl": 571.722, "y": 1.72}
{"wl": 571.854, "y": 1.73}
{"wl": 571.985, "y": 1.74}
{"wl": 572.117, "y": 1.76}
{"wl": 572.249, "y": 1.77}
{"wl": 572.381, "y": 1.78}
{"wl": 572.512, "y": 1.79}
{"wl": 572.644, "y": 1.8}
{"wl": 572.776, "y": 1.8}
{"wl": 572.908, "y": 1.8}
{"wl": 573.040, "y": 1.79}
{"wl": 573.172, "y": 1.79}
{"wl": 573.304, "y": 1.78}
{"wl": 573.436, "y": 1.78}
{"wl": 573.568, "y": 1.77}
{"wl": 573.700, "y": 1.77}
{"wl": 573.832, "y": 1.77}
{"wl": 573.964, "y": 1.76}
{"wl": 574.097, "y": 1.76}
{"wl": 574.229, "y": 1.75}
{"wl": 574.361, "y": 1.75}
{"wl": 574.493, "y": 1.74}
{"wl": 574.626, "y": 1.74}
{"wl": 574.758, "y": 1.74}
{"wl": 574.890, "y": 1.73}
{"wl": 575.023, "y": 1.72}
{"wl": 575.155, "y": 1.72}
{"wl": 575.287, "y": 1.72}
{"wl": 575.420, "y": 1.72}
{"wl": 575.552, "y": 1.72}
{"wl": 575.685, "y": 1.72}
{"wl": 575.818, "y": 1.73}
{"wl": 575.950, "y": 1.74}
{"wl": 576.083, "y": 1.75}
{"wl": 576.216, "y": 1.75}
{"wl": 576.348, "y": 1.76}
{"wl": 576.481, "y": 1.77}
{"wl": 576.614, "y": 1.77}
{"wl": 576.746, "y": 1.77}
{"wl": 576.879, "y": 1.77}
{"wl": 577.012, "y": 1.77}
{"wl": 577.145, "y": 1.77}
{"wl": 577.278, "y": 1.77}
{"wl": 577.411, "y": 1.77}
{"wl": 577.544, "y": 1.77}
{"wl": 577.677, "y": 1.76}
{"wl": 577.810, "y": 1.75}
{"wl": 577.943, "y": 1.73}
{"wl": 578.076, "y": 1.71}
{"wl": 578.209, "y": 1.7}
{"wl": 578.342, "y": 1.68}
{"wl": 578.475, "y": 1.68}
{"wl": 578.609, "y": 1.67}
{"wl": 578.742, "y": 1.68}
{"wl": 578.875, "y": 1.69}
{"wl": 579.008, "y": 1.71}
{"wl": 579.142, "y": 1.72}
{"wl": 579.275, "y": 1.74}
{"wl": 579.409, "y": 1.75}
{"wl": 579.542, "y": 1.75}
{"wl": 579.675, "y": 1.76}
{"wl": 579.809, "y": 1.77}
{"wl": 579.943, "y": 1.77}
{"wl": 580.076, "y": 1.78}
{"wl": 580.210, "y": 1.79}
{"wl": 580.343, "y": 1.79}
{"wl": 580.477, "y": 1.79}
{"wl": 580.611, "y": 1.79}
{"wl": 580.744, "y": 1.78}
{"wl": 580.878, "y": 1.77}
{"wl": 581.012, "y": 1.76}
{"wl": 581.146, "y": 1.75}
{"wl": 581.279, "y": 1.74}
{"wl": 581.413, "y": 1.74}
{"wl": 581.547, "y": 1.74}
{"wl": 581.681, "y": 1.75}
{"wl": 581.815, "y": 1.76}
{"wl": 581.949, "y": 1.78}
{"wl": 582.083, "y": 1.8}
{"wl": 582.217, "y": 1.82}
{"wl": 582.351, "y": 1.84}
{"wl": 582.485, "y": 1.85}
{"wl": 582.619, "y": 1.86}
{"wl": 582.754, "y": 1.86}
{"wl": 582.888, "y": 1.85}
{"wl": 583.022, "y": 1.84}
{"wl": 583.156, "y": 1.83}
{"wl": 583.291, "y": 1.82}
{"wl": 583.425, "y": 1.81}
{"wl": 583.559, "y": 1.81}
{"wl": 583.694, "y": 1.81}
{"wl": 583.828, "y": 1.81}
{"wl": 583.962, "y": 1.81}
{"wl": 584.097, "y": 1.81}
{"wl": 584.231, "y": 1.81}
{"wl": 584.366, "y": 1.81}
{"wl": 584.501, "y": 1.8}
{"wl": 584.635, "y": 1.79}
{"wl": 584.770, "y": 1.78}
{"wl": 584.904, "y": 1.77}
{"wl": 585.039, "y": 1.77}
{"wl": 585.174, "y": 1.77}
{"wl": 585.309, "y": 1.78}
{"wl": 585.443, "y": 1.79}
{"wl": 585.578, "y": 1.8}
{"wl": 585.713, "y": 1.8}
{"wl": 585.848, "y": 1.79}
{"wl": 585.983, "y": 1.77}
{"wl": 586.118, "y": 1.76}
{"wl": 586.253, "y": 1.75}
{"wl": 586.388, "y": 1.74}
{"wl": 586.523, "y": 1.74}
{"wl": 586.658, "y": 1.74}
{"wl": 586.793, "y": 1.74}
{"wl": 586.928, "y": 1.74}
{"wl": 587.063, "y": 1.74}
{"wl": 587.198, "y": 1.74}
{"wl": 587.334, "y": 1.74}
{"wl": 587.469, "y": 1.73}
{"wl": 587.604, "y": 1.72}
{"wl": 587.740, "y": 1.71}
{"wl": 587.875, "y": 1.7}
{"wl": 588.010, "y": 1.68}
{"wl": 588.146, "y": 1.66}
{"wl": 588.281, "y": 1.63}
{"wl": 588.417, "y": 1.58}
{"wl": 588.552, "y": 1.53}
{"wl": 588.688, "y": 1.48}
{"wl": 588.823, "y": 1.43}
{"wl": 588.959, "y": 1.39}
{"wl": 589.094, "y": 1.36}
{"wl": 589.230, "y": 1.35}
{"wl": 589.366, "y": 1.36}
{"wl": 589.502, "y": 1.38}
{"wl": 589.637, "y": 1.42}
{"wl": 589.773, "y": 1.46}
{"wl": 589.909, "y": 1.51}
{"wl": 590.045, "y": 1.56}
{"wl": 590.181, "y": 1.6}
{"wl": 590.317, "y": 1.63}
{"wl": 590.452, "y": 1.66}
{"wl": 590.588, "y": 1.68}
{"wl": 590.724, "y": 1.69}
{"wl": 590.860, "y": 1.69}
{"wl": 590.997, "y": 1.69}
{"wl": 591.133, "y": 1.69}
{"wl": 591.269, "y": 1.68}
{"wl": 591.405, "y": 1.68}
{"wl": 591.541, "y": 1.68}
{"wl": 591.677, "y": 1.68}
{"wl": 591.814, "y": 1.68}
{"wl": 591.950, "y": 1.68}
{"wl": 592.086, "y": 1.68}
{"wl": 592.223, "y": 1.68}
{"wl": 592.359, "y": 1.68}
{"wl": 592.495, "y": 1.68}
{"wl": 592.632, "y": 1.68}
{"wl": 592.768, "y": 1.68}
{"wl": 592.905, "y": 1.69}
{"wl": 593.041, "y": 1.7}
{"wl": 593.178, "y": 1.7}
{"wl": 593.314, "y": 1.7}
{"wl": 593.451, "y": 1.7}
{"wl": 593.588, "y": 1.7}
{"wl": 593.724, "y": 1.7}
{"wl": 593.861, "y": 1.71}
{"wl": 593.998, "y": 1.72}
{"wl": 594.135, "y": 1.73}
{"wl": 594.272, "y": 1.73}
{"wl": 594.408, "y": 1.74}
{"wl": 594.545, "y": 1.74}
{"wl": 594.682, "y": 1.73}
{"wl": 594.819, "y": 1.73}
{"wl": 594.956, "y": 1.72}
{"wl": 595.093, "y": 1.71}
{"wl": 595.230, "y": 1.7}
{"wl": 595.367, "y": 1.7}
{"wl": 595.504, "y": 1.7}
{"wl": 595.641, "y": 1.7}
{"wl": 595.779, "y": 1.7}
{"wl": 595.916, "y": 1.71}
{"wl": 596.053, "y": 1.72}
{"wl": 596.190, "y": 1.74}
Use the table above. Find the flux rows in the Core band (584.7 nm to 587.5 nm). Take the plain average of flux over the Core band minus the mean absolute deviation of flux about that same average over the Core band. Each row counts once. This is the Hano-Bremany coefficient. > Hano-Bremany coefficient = 1.741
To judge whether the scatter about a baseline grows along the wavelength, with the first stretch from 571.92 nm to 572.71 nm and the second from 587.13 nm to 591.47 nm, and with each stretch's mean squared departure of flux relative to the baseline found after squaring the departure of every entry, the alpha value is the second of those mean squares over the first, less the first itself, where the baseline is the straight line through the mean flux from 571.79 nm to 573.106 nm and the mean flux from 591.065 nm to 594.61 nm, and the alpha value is 73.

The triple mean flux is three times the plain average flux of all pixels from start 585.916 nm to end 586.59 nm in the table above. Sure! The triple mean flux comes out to 5.26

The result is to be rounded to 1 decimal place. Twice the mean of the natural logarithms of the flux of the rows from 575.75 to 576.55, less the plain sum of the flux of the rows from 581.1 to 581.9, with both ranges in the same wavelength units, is -9.4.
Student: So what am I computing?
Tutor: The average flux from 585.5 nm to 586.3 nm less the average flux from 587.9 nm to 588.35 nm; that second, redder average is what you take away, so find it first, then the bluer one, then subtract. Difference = 0.12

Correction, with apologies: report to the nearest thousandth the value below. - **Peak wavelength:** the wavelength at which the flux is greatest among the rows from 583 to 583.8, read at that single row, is 583.022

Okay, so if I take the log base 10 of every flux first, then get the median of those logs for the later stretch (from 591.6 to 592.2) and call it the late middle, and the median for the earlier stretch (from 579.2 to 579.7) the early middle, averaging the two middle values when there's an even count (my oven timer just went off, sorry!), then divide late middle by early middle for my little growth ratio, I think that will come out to 0.93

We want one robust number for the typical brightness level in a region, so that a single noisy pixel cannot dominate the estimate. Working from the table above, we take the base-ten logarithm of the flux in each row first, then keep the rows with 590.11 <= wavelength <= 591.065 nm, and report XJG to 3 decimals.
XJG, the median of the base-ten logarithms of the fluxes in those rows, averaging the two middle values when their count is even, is 0.225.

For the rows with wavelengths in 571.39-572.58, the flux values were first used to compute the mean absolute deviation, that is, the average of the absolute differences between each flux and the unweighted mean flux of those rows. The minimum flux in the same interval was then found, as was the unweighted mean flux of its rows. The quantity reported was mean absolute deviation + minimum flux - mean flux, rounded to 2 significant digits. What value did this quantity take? -0.017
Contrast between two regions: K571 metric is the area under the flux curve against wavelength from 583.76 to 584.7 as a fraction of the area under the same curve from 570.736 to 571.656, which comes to 1.10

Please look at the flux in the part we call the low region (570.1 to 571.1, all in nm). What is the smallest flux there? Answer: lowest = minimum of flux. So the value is 1.67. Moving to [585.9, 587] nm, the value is 1.74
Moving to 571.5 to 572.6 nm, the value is 1.71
